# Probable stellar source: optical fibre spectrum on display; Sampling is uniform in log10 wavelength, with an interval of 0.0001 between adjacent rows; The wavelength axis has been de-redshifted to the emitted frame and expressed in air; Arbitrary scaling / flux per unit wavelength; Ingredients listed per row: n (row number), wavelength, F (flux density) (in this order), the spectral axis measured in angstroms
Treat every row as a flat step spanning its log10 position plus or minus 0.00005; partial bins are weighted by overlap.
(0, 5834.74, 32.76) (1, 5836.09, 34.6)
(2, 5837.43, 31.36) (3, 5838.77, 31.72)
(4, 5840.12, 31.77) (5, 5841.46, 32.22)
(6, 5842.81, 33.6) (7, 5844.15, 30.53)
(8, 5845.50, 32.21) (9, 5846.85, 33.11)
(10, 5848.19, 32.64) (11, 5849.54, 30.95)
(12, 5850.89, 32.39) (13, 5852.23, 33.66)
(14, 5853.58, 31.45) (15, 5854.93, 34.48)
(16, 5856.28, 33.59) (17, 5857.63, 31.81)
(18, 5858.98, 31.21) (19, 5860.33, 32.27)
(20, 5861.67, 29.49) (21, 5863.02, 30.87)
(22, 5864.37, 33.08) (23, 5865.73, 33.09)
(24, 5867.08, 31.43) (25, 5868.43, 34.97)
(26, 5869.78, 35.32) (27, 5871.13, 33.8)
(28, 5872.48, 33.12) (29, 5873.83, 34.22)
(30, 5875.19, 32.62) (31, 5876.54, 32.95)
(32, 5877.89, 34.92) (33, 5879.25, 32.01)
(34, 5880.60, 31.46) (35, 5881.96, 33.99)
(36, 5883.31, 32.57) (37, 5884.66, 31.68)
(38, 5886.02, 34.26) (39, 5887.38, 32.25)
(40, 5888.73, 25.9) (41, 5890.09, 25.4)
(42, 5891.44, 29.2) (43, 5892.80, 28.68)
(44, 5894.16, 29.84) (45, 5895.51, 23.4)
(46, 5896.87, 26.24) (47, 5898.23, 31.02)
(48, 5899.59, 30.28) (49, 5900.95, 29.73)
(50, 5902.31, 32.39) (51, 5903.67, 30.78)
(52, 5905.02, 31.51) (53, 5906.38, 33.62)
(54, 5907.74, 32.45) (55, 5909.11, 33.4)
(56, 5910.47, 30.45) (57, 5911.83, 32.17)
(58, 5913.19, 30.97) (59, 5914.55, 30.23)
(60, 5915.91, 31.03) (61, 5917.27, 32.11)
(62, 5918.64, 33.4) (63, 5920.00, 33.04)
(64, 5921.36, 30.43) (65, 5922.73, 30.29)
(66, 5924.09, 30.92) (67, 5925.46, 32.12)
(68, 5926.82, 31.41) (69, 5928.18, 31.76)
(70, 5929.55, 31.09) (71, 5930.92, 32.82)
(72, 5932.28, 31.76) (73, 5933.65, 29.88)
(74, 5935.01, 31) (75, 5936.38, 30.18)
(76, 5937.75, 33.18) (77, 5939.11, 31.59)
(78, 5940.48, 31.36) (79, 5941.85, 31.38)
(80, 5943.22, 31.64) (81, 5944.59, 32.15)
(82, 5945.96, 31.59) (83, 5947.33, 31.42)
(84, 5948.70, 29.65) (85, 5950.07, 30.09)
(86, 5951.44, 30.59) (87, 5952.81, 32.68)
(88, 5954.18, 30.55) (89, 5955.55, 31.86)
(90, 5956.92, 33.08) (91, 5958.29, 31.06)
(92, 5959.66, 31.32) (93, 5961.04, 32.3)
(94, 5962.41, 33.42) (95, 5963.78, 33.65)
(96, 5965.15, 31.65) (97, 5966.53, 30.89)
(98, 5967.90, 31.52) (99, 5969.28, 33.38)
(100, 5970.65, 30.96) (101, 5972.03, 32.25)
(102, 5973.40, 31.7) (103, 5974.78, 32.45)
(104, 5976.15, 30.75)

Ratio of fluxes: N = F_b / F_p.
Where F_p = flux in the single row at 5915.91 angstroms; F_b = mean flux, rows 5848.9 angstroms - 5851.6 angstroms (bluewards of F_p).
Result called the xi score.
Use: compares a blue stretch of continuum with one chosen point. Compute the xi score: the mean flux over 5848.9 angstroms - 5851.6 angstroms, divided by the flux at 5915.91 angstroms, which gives 1.02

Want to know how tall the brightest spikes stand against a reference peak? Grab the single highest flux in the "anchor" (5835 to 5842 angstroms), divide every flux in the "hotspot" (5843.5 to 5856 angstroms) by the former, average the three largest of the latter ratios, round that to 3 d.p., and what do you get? 0.975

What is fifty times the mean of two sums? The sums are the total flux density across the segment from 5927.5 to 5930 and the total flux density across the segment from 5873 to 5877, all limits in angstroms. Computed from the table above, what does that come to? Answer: 4066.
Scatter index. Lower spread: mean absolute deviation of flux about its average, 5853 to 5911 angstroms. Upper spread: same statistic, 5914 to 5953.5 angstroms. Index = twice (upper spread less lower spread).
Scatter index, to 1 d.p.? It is -2.3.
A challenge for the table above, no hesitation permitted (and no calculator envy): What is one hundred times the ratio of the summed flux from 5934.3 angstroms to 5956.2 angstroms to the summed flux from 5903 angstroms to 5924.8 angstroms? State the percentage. 98.8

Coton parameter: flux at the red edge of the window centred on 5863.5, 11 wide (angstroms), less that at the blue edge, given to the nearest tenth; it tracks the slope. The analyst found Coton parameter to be 3.8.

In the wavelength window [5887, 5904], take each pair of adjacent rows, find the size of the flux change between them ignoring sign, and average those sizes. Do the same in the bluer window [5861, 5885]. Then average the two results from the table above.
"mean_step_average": 2.1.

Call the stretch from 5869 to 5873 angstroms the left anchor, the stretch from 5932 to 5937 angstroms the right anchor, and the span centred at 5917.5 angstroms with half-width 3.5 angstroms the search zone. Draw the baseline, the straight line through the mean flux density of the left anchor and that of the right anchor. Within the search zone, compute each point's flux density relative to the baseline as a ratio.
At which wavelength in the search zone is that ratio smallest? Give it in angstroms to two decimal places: 5914.55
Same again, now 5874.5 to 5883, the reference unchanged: 5880.60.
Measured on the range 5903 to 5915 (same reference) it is 5903.67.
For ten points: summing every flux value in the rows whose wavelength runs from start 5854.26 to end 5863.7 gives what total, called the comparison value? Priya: 224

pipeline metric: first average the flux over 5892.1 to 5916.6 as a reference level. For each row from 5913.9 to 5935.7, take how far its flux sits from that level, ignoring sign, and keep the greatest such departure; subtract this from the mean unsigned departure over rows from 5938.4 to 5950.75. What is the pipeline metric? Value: -1.9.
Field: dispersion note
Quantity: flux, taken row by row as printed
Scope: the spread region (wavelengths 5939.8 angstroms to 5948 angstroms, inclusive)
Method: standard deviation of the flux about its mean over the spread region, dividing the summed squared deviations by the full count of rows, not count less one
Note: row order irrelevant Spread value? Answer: 0.27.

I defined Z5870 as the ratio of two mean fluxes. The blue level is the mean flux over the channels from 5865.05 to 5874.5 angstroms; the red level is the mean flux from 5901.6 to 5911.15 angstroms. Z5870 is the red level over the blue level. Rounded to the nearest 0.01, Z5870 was 0.95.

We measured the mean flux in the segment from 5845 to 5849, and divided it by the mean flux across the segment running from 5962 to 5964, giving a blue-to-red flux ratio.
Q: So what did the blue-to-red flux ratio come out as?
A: 0.97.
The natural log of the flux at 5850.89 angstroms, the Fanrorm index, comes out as 3.48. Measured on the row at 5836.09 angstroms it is 3.54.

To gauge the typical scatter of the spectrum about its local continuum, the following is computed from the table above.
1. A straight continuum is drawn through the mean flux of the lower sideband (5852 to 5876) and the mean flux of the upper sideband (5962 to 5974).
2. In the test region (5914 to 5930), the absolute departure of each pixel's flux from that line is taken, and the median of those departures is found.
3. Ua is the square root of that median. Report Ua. 1.07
